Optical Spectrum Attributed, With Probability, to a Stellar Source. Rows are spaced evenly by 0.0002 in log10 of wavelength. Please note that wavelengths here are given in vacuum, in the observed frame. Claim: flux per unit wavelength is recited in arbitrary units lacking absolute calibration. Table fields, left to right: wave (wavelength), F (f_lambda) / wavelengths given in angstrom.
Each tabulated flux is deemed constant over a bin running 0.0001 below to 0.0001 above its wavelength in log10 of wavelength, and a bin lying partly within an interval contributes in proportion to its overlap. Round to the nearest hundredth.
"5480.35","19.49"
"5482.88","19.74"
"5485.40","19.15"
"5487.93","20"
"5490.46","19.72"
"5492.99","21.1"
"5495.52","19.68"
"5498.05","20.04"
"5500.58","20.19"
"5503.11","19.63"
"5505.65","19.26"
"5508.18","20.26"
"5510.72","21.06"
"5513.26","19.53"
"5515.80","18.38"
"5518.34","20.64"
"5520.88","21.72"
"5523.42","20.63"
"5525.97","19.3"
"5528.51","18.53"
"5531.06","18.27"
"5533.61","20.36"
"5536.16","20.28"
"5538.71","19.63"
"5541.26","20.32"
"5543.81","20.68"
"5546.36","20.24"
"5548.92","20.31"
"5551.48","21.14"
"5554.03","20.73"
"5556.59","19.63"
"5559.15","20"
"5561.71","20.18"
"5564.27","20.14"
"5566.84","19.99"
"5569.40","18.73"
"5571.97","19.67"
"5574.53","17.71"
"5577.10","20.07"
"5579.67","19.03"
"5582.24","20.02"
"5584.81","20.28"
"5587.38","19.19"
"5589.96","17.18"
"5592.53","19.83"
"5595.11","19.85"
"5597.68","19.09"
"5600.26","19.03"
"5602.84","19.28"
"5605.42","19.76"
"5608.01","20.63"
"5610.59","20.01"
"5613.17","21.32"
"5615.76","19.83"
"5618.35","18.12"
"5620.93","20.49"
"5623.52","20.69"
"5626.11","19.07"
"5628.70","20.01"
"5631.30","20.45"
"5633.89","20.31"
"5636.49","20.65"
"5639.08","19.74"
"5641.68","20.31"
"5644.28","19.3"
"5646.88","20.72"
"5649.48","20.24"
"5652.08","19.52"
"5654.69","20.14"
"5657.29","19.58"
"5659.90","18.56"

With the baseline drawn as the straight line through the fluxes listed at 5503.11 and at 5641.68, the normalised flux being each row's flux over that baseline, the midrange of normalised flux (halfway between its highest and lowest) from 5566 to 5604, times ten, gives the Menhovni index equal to 9.35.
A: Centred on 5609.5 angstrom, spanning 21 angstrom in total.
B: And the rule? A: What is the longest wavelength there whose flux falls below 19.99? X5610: 5618.35 angstrom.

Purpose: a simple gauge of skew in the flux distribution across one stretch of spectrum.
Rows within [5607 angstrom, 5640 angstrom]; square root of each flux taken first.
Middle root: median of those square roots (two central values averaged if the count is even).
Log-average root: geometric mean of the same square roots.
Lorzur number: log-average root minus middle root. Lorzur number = -0.025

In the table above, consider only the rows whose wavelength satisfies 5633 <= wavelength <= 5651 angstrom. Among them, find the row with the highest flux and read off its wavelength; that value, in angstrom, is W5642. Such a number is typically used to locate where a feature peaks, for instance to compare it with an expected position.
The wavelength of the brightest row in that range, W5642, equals 5646.88 angstrom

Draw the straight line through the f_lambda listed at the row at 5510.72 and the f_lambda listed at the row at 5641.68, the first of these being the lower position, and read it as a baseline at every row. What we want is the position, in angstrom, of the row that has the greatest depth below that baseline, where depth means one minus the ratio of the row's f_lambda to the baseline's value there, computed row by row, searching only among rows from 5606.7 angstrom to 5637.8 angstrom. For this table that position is 5618.35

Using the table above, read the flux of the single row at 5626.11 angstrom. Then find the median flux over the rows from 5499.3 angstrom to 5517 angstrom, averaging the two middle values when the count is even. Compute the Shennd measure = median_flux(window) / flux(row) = 1.03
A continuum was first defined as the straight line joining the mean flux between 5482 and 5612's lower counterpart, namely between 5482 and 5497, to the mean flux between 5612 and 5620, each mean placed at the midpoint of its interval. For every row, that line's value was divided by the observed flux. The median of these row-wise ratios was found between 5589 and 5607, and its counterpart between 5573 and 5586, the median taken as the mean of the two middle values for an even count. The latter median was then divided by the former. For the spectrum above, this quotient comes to 0.96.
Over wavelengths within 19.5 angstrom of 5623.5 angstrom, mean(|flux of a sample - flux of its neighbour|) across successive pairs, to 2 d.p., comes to 0.97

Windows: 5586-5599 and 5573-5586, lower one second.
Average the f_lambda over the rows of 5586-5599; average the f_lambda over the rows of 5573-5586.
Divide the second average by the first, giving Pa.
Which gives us 1.02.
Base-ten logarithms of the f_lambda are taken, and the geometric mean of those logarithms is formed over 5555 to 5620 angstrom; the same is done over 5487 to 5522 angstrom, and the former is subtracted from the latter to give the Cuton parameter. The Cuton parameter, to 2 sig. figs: 0.012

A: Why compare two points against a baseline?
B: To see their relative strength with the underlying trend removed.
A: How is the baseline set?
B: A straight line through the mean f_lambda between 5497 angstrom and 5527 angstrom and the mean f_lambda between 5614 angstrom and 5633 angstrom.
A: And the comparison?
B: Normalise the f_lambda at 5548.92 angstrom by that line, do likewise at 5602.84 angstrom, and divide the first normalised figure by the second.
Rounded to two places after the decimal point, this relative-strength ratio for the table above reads 1.05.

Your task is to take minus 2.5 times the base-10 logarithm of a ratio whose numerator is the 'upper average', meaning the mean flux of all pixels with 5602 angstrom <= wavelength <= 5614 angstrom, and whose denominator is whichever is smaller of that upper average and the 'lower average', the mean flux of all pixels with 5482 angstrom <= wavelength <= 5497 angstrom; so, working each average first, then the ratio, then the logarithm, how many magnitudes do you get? -0.016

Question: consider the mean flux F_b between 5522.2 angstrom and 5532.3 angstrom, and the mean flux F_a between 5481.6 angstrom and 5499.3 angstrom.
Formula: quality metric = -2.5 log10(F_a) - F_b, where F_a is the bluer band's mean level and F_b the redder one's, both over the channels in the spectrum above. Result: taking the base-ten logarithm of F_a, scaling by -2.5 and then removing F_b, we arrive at -22.4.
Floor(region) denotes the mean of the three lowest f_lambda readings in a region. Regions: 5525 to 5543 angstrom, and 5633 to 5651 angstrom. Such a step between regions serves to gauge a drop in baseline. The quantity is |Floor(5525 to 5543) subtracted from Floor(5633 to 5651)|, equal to 1.06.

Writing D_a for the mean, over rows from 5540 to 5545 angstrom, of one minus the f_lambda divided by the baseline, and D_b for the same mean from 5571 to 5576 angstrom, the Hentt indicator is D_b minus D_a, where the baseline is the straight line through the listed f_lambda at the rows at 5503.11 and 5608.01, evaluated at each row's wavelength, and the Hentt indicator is 0.10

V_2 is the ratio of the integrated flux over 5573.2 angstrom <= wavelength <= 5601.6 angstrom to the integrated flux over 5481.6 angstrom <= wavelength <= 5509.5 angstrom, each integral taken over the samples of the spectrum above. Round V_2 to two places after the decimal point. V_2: 0.98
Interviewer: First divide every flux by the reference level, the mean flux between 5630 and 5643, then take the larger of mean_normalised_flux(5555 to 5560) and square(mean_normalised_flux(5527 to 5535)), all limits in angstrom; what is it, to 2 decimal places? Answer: 0.98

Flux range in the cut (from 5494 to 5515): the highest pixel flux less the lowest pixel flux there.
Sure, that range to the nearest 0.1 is 1.8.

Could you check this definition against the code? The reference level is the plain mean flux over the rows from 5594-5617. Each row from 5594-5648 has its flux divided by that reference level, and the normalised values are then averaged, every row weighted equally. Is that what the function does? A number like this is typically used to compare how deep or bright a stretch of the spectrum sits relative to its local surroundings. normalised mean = 1.00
